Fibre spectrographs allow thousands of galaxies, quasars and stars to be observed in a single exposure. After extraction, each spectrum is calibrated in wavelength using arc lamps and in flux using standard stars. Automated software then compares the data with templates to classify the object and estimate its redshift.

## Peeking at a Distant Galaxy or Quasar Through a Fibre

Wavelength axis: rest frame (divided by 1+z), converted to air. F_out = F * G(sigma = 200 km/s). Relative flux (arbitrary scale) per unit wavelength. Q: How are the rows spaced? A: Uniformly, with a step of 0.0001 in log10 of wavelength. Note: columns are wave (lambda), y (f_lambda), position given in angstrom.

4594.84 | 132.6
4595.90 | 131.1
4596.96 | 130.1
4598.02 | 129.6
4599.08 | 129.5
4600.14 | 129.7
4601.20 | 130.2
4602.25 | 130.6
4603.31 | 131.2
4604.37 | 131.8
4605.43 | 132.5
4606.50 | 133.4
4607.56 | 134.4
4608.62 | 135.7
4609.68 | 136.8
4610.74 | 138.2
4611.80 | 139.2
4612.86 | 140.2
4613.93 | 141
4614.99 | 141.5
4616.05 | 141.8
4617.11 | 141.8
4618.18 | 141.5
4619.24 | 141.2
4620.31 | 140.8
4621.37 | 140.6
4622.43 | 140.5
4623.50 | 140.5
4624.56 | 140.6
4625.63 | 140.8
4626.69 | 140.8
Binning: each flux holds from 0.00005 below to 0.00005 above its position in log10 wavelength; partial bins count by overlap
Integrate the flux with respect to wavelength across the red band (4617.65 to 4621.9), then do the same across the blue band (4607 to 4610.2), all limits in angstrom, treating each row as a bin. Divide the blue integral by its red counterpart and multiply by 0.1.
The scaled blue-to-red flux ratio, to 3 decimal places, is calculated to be 0.072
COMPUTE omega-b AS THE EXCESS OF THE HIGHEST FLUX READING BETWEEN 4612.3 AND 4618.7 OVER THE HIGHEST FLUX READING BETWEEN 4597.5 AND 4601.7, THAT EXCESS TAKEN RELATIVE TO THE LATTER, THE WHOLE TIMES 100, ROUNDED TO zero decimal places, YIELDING 9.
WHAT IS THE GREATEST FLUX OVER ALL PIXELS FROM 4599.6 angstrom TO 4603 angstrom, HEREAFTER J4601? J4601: 130.6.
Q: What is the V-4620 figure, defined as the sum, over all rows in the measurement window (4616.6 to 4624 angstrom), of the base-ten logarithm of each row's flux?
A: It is 15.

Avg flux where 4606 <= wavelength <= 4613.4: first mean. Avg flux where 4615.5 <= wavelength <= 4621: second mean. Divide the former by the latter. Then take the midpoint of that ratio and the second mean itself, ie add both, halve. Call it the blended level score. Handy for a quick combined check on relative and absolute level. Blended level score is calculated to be 71.2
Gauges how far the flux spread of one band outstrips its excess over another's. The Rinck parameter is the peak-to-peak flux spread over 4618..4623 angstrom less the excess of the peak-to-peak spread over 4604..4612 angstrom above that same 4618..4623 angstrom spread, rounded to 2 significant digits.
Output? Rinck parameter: -5.4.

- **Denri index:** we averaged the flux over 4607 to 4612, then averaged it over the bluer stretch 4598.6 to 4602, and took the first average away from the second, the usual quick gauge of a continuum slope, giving -7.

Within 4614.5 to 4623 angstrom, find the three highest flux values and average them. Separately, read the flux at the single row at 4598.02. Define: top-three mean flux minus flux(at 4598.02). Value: 12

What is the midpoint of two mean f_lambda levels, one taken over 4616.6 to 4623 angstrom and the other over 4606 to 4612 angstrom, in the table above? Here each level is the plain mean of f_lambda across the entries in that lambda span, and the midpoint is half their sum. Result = 139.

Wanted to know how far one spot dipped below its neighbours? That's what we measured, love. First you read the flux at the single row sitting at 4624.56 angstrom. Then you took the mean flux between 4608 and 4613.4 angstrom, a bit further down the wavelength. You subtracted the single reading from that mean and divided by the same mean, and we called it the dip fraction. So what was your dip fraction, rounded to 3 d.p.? -0.019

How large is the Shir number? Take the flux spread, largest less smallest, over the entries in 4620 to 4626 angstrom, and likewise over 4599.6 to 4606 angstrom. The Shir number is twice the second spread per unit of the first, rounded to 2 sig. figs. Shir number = 19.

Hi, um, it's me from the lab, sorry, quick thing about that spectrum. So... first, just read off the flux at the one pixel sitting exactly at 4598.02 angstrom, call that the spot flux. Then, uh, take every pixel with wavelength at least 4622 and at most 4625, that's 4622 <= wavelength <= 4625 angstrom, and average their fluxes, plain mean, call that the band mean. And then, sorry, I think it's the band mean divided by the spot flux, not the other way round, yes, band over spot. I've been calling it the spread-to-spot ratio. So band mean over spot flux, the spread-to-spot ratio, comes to 1.08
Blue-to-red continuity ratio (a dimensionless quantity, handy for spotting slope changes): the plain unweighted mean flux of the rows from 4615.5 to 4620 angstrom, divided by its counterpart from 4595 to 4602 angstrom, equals 1.09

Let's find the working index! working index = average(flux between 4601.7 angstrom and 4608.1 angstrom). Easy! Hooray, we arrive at 132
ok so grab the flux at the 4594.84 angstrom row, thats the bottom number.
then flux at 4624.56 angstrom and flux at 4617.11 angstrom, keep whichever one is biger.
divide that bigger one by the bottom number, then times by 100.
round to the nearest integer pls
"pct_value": 107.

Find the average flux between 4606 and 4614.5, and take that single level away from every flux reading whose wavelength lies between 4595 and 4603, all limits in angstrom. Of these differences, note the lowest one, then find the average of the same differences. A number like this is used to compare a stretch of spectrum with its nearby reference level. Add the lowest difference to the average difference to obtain -15.1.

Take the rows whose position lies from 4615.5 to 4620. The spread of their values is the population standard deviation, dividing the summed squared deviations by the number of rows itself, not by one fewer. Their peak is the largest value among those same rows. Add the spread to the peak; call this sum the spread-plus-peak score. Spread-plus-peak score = 142.0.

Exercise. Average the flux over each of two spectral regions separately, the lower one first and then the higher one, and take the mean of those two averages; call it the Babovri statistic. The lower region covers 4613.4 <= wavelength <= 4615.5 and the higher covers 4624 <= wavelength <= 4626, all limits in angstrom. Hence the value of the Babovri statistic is 141.0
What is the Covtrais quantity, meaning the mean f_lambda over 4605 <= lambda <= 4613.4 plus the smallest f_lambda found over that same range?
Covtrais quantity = 269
